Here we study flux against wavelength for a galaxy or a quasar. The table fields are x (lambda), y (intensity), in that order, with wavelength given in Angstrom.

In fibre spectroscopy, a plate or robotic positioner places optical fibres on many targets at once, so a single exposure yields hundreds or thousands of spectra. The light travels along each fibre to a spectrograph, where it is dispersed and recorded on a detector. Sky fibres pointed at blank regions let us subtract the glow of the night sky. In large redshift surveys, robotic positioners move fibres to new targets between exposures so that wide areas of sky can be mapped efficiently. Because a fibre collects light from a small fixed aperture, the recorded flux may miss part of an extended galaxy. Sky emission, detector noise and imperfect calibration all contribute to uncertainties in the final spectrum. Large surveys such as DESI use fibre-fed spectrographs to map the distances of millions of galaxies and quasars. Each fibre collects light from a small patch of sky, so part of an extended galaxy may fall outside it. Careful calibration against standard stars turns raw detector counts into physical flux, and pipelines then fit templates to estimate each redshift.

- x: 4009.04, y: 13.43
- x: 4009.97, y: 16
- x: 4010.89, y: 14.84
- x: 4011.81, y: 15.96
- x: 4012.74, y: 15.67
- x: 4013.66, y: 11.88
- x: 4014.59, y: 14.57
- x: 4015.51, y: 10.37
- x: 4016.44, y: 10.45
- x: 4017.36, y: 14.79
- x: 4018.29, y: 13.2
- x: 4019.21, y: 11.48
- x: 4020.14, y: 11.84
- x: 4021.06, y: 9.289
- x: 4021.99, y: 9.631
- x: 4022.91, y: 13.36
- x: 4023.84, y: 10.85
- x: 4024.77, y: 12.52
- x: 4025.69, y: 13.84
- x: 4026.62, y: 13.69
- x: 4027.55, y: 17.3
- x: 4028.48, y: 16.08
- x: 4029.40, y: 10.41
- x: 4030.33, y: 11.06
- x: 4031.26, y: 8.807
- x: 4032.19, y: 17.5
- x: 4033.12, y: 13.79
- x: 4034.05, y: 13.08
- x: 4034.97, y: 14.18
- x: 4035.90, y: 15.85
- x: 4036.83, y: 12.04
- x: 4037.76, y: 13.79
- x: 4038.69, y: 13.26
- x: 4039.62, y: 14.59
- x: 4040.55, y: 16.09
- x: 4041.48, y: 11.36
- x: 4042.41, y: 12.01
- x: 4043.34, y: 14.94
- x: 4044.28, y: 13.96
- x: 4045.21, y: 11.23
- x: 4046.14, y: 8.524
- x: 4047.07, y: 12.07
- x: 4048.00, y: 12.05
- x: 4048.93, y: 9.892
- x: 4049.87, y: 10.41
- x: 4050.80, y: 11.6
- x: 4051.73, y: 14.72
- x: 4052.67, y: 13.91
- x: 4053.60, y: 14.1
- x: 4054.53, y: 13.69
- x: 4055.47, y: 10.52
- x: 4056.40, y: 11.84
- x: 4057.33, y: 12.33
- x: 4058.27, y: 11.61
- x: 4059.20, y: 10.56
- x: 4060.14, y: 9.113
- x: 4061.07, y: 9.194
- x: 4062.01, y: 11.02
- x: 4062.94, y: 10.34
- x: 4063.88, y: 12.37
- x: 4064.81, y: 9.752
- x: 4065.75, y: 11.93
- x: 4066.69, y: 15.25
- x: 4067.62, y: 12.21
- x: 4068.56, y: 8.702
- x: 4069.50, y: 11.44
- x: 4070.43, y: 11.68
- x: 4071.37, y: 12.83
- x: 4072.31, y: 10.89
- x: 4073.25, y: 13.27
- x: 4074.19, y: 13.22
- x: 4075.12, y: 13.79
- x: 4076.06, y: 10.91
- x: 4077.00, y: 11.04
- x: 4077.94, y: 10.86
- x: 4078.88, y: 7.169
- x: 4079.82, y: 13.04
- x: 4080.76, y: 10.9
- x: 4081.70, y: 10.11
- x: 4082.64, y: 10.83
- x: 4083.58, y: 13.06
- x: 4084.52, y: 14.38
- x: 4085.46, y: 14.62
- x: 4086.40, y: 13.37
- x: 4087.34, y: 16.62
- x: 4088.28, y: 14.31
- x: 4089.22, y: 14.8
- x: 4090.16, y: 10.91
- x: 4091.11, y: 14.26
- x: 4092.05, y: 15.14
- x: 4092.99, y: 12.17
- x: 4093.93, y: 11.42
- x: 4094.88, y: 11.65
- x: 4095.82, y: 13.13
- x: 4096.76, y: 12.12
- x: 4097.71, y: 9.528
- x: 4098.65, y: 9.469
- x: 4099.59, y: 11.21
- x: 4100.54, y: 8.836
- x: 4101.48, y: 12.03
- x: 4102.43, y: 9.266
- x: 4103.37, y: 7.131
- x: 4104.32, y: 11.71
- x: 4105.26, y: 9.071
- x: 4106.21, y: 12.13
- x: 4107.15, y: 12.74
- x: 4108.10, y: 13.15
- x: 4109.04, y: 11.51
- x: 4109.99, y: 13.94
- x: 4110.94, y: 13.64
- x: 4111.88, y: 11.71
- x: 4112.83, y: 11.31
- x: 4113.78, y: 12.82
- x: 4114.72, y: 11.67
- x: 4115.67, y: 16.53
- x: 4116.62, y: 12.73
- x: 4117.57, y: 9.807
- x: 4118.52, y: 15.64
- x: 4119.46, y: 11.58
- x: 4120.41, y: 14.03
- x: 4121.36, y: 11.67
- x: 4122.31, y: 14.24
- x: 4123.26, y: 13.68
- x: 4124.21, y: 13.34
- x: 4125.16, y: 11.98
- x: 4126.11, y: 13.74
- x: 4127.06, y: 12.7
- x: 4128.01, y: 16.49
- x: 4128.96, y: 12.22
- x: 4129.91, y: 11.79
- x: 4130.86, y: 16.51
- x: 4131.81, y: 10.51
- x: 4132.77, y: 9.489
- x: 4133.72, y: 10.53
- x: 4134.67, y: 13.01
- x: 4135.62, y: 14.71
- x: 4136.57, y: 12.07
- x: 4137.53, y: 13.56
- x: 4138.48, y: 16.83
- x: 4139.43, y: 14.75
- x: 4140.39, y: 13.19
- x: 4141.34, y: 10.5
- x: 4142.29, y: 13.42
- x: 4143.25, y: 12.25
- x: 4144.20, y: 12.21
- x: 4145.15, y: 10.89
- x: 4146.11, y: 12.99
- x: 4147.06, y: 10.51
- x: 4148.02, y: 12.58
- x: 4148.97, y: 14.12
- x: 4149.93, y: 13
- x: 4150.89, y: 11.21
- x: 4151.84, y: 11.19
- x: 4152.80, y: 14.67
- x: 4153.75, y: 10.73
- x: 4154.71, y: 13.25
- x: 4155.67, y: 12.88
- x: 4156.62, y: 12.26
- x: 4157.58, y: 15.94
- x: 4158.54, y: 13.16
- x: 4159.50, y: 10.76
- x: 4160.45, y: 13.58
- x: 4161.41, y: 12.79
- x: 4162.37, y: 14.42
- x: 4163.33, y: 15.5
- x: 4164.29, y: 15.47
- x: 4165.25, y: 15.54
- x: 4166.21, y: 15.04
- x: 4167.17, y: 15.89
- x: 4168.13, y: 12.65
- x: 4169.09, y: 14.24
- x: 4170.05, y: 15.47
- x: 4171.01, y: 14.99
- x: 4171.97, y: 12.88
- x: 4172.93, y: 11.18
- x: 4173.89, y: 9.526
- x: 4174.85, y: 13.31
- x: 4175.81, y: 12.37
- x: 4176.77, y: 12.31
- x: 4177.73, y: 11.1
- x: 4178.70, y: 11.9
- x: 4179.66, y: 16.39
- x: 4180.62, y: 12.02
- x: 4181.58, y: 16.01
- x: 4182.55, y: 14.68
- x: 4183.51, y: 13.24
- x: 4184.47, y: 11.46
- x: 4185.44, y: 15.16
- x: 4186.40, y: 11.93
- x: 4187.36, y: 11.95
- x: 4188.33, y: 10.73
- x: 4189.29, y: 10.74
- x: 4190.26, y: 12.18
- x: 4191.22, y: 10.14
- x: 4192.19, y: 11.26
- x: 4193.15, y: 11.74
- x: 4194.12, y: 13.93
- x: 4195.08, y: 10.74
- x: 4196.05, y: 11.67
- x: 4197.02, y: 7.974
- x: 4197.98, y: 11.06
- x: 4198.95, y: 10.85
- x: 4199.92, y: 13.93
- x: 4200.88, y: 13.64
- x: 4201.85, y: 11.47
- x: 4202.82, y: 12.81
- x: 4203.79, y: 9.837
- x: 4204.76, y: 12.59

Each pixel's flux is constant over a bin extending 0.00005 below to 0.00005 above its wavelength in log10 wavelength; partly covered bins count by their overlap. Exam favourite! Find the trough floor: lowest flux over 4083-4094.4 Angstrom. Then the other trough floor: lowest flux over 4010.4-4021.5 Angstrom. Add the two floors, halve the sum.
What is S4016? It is 10.10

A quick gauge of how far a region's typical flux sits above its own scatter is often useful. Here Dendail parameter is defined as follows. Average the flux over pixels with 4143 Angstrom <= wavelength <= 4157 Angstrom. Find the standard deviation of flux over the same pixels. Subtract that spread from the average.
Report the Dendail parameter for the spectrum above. 11.1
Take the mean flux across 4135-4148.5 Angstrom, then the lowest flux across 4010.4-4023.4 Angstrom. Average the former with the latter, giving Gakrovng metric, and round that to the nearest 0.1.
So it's 11.1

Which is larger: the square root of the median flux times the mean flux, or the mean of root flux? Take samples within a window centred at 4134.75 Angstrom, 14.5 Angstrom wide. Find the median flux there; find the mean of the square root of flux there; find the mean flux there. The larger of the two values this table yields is 13.0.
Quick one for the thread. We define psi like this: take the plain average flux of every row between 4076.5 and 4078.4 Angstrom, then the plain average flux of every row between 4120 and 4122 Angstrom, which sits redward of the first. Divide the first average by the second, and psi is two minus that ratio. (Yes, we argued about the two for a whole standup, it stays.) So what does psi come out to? 1.15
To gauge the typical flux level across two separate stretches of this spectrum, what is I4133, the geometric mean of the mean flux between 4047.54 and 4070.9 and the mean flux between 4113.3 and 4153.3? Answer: 12.2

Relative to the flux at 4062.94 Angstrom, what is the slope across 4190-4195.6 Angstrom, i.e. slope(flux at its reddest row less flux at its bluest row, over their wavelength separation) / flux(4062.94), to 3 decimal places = -0.029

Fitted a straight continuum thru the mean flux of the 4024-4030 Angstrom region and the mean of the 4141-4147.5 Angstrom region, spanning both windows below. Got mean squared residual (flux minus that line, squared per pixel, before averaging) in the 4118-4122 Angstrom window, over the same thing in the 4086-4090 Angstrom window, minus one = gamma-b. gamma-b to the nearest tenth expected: -0.3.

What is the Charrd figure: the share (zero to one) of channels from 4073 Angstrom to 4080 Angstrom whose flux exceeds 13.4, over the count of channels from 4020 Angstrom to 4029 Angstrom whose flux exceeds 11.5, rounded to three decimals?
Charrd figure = 0.018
